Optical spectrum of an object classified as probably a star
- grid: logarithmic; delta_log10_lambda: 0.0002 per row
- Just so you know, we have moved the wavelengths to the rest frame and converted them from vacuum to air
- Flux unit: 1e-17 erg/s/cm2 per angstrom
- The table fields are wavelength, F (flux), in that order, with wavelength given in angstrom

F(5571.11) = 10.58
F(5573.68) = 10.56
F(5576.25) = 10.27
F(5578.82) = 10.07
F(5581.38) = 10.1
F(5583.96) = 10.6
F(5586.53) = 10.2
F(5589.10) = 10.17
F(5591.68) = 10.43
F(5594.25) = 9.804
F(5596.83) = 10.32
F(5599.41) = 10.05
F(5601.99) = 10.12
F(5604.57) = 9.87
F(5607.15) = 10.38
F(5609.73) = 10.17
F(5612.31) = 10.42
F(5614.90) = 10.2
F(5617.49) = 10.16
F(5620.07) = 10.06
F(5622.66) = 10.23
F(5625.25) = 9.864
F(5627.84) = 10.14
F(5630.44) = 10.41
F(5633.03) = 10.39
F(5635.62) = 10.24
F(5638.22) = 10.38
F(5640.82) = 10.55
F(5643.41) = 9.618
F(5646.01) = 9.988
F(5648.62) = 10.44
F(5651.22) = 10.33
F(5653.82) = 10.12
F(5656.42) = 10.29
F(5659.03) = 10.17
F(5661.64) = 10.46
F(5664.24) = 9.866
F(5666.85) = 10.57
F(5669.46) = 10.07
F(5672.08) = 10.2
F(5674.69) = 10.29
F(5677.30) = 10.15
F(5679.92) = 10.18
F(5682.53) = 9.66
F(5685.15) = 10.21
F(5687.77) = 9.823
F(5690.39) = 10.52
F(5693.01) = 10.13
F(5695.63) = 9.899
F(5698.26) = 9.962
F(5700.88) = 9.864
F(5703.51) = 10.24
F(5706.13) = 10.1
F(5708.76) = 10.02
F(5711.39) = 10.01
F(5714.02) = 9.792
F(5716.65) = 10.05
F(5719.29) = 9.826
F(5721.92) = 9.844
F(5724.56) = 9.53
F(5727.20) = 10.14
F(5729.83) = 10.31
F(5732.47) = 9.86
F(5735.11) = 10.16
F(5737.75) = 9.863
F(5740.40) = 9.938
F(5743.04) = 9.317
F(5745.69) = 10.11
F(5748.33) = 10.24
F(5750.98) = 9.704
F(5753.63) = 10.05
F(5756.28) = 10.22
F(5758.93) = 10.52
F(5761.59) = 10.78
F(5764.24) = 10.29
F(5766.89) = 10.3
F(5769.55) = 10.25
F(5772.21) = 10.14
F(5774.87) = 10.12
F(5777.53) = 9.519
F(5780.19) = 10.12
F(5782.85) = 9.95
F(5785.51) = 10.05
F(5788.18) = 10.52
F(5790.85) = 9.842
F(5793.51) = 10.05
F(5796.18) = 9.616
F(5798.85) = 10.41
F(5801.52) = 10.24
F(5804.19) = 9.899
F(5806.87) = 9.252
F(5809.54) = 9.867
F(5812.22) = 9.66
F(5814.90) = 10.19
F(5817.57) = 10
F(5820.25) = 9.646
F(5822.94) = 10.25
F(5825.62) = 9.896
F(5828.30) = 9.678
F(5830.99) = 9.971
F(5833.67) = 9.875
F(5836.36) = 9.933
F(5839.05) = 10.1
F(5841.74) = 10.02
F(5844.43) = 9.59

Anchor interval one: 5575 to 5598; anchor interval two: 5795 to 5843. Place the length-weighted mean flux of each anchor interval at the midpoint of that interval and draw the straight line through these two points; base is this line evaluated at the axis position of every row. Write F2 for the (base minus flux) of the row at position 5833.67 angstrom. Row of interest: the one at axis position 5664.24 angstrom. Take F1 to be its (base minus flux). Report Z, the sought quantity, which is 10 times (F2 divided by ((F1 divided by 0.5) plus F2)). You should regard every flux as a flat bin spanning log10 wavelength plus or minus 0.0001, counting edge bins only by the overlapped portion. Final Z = 0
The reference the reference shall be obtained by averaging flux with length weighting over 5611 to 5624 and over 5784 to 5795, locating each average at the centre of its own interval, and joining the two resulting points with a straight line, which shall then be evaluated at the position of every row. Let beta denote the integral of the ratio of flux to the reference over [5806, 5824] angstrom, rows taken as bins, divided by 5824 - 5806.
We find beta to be 0.98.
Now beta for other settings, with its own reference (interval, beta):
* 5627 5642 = 1.01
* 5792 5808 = 0.98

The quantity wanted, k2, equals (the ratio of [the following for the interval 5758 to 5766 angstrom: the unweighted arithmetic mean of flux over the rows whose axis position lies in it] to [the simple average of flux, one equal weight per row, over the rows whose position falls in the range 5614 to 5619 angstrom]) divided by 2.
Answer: 0.517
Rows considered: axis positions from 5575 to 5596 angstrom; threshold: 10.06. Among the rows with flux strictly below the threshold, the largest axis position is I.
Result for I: 5594.25 angstrom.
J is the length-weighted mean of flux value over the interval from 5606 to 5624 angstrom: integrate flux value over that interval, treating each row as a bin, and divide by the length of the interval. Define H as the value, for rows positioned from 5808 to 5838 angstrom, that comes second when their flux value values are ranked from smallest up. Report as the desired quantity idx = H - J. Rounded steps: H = 9.66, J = 10.2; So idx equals -0.57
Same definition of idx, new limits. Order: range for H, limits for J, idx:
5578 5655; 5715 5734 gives -0.13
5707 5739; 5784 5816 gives -0.17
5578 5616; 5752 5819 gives -0.20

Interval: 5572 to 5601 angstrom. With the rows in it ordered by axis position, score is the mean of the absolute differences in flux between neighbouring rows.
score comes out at 0.31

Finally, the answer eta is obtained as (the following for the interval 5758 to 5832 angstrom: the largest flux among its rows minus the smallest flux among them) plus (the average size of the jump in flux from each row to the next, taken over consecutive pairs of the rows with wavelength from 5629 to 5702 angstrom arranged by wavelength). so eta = 1.83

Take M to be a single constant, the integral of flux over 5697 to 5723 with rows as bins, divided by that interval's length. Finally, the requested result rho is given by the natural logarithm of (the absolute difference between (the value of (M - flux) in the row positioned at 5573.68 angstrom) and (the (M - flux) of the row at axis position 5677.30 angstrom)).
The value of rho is -0.9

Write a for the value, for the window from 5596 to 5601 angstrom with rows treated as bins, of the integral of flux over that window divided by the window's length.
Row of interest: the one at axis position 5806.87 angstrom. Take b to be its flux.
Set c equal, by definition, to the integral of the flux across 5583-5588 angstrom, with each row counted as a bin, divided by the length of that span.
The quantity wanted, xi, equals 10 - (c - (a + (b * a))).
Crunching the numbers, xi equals 104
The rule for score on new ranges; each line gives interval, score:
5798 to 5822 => 0.38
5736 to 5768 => 0.34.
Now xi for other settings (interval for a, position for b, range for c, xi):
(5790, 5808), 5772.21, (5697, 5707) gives 110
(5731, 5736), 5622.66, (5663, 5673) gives 112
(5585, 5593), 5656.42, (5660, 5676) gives 116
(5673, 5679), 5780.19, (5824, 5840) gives 114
